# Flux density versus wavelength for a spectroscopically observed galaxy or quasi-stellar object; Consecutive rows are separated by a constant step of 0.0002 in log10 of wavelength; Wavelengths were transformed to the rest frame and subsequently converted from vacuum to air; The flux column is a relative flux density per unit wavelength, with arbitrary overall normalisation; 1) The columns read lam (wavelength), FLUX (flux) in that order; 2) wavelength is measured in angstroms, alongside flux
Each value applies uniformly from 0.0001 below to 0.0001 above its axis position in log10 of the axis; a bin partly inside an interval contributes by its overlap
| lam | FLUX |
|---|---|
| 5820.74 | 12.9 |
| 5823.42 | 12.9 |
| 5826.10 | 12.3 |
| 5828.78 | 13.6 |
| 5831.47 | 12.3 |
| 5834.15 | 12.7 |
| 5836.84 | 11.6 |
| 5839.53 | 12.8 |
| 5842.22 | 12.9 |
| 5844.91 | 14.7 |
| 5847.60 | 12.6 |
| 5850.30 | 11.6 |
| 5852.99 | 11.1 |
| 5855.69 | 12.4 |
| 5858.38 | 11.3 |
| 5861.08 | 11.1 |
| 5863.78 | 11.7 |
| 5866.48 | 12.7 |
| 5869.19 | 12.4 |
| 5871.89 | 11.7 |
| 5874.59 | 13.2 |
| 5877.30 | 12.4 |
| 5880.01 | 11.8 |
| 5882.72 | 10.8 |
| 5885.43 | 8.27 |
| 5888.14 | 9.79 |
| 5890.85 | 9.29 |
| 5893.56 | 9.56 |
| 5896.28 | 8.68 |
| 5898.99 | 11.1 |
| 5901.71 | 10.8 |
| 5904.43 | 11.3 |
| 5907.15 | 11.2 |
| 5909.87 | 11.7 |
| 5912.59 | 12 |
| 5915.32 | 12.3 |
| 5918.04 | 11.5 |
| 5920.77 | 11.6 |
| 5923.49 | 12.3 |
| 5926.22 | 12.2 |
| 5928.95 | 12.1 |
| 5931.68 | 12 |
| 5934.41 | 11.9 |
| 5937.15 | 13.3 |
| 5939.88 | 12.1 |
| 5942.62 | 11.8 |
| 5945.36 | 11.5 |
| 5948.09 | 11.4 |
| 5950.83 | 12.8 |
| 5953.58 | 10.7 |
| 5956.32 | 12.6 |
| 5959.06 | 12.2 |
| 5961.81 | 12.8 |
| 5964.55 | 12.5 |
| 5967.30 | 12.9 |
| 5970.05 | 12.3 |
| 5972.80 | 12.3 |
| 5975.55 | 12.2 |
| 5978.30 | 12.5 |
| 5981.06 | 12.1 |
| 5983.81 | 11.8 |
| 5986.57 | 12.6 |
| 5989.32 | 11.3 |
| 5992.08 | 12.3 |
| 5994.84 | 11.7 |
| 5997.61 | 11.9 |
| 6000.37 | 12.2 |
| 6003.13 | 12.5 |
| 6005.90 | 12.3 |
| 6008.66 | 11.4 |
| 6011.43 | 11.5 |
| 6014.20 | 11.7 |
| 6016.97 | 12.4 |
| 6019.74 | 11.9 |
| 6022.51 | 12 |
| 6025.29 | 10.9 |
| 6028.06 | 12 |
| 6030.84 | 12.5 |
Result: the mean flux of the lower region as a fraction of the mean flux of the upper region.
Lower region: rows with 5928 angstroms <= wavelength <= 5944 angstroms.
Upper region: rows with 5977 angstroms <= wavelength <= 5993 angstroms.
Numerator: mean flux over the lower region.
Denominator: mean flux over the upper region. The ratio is 1.01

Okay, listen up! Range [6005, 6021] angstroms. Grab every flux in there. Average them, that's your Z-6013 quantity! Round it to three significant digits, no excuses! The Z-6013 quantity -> 11.9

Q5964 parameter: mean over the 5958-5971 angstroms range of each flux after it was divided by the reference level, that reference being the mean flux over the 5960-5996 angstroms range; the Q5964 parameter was 1.02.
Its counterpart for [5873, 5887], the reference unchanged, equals 0.92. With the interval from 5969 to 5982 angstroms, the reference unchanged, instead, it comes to 1.00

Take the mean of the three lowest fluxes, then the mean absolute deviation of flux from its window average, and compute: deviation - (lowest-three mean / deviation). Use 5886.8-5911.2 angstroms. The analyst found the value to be -9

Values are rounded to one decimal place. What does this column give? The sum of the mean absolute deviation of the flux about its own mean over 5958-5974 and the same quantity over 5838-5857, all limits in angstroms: 1.0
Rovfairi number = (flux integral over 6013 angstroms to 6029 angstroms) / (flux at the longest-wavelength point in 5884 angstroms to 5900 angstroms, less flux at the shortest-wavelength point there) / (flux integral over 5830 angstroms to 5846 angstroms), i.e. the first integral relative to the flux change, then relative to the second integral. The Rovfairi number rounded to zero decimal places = 0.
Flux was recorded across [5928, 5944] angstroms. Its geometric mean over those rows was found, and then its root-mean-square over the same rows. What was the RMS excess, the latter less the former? 0.020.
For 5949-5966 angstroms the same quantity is 0.045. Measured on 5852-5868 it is 0.033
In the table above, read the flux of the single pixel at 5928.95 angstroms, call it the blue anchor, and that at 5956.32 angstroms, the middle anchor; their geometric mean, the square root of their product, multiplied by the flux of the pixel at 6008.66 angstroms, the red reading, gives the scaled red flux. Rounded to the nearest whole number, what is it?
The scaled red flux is 141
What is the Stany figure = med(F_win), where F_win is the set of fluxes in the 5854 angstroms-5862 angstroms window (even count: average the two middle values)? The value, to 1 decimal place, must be 11.3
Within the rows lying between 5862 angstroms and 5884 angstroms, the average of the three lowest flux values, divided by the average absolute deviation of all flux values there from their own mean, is 19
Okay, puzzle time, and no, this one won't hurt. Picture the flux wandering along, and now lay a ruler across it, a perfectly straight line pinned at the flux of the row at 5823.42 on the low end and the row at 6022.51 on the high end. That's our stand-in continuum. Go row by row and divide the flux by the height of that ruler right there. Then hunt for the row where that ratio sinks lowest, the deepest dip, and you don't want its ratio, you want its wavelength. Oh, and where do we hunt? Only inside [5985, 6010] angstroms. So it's 5989.32 angstroms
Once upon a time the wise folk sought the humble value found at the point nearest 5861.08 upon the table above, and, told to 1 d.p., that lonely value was 11.1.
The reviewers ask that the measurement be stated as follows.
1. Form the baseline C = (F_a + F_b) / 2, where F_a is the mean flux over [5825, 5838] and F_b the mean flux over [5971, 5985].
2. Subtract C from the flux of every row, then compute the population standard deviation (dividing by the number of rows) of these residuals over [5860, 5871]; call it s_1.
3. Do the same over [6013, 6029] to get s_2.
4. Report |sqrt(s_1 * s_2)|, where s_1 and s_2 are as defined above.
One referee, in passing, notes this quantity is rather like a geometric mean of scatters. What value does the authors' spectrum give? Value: 0.53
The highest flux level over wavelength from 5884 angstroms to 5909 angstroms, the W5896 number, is 11.3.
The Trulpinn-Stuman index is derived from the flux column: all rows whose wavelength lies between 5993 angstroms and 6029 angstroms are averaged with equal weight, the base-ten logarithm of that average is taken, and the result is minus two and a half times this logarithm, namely -2.69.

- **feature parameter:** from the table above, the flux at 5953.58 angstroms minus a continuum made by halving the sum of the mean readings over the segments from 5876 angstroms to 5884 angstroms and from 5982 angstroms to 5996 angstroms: -1.1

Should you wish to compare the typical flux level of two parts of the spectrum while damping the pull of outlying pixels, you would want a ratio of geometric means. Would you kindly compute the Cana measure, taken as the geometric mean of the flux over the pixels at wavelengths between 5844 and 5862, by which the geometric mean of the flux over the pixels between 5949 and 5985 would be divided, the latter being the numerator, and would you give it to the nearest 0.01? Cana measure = 1.02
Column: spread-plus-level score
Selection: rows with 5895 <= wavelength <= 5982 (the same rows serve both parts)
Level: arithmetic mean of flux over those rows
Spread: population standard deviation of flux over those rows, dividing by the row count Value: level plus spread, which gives 12.7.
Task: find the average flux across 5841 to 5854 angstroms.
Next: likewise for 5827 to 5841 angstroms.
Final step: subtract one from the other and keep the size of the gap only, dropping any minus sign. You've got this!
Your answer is 0.0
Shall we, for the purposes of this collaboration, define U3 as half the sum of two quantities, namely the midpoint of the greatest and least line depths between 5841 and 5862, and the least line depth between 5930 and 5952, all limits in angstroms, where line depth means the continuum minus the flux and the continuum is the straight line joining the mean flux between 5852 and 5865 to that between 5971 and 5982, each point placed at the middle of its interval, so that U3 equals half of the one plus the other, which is -1.3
